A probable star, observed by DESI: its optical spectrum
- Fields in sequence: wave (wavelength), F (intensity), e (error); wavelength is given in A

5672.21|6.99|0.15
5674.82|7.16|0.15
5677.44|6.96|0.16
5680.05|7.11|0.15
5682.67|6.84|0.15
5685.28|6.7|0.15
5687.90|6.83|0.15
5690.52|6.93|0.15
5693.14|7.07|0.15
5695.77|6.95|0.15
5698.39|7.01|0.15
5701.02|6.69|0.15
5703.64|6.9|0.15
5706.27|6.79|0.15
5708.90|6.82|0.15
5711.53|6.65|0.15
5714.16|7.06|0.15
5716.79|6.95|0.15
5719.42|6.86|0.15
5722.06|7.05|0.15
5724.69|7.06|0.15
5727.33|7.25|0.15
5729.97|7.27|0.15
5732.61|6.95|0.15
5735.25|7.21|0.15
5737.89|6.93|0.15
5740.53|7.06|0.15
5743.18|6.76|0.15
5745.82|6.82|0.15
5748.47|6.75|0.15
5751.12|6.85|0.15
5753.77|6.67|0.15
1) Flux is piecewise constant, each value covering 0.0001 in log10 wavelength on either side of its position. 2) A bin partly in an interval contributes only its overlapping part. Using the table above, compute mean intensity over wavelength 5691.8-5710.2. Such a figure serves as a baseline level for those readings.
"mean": 6.89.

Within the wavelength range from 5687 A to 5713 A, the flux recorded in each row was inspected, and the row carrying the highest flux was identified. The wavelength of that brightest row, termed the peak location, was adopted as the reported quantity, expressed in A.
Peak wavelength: 5693.14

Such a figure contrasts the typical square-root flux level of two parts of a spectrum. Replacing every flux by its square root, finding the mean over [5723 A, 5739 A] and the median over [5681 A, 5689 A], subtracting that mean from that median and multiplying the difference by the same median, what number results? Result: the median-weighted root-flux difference -0.14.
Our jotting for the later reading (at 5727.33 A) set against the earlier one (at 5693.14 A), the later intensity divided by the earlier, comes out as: 1.03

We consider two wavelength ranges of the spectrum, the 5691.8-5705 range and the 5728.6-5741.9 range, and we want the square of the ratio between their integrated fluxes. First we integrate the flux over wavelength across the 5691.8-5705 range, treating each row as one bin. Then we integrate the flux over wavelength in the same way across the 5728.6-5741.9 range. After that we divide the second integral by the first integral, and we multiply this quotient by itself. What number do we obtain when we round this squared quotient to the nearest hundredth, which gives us 1.06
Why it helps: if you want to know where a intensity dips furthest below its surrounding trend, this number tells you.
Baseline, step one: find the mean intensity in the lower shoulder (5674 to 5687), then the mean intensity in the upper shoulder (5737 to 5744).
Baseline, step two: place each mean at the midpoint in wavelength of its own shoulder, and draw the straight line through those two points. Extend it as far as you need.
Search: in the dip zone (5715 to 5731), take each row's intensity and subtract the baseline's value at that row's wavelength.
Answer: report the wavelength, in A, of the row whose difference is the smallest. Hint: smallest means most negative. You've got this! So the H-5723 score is 5719.42 A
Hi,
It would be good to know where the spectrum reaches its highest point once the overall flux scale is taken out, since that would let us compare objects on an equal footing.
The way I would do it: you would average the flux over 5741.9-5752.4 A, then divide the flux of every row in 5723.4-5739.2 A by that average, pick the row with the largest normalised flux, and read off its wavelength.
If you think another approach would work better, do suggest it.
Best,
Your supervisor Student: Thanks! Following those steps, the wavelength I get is 5729.97 A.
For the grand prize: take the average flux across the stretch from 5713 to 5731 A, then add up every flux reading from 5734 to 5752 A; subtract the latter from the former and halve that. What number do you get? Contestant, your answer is -20.7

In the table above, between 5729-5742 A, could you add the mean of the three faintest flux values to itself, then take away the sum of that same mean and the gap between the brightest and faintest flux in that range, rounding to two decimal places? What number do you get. 6.64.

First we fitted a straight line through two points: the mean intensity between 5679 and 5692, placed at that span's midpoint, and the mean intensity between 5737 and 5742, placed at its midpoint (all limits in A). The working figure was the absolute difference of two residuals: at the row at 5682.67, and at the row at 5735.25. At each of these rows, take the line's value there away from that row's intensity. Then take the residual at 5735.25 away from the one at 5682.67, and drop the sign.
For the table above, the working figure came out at 0.26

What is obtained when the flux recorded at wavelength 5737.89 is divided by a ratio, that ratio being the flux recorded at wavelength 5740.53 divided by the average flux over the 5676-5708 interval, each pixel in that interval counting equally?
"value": 6.77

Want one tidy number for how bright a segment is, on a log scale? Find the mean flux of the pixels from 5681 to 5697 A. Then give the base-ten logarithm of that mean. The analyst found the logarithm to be 0.838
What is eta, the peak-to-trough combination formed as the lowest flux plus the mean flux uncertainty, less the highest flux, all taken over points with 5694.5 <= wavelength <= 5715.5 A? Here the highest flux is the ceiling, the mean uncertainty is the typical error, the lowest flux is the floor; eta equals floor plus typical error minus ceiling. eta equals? -0.260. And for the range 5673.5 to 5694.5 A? -0.309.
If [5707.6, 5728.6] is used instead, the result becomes -0.450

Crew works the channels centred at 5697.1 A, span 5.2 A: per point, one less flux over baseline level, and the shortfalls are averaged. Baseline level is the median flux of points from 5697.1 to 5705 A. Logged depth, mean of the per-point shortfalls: -0.012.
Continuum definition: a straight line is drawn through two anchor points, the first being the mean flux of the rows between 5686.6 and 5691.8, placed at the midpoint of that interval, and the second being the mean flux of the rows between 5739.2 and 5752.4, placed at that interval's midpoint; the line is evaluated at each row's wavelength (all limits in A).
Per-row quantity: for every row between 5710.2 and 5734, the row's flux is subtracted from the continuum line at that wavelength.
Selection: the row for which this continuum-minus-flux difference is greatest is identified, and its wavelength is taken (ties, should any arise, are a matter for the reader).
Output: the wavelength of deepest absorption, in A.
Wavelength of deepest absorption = 5711.53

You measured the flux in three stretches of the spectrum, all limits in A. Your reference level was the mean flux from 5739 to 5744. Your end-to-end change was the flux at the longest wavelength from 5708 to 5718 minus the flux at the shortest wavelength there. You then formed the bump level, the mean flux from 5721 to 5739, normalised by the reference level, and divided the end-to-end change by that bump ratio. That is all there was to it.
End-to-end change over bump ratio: 0.13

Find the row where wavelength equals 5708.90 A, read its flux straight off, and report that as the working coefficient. 6.82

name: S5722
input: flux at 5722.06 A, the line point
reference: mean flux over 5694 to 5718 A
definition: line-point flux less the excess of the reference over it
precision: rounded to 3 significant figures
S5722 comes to 7.23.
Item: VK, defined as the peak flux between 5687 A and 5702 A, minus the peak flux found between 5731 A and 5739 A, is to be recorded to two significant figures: -0.14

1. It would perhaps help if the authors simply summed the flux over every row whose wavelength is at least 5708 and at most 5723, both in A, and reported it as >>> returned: 41.4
